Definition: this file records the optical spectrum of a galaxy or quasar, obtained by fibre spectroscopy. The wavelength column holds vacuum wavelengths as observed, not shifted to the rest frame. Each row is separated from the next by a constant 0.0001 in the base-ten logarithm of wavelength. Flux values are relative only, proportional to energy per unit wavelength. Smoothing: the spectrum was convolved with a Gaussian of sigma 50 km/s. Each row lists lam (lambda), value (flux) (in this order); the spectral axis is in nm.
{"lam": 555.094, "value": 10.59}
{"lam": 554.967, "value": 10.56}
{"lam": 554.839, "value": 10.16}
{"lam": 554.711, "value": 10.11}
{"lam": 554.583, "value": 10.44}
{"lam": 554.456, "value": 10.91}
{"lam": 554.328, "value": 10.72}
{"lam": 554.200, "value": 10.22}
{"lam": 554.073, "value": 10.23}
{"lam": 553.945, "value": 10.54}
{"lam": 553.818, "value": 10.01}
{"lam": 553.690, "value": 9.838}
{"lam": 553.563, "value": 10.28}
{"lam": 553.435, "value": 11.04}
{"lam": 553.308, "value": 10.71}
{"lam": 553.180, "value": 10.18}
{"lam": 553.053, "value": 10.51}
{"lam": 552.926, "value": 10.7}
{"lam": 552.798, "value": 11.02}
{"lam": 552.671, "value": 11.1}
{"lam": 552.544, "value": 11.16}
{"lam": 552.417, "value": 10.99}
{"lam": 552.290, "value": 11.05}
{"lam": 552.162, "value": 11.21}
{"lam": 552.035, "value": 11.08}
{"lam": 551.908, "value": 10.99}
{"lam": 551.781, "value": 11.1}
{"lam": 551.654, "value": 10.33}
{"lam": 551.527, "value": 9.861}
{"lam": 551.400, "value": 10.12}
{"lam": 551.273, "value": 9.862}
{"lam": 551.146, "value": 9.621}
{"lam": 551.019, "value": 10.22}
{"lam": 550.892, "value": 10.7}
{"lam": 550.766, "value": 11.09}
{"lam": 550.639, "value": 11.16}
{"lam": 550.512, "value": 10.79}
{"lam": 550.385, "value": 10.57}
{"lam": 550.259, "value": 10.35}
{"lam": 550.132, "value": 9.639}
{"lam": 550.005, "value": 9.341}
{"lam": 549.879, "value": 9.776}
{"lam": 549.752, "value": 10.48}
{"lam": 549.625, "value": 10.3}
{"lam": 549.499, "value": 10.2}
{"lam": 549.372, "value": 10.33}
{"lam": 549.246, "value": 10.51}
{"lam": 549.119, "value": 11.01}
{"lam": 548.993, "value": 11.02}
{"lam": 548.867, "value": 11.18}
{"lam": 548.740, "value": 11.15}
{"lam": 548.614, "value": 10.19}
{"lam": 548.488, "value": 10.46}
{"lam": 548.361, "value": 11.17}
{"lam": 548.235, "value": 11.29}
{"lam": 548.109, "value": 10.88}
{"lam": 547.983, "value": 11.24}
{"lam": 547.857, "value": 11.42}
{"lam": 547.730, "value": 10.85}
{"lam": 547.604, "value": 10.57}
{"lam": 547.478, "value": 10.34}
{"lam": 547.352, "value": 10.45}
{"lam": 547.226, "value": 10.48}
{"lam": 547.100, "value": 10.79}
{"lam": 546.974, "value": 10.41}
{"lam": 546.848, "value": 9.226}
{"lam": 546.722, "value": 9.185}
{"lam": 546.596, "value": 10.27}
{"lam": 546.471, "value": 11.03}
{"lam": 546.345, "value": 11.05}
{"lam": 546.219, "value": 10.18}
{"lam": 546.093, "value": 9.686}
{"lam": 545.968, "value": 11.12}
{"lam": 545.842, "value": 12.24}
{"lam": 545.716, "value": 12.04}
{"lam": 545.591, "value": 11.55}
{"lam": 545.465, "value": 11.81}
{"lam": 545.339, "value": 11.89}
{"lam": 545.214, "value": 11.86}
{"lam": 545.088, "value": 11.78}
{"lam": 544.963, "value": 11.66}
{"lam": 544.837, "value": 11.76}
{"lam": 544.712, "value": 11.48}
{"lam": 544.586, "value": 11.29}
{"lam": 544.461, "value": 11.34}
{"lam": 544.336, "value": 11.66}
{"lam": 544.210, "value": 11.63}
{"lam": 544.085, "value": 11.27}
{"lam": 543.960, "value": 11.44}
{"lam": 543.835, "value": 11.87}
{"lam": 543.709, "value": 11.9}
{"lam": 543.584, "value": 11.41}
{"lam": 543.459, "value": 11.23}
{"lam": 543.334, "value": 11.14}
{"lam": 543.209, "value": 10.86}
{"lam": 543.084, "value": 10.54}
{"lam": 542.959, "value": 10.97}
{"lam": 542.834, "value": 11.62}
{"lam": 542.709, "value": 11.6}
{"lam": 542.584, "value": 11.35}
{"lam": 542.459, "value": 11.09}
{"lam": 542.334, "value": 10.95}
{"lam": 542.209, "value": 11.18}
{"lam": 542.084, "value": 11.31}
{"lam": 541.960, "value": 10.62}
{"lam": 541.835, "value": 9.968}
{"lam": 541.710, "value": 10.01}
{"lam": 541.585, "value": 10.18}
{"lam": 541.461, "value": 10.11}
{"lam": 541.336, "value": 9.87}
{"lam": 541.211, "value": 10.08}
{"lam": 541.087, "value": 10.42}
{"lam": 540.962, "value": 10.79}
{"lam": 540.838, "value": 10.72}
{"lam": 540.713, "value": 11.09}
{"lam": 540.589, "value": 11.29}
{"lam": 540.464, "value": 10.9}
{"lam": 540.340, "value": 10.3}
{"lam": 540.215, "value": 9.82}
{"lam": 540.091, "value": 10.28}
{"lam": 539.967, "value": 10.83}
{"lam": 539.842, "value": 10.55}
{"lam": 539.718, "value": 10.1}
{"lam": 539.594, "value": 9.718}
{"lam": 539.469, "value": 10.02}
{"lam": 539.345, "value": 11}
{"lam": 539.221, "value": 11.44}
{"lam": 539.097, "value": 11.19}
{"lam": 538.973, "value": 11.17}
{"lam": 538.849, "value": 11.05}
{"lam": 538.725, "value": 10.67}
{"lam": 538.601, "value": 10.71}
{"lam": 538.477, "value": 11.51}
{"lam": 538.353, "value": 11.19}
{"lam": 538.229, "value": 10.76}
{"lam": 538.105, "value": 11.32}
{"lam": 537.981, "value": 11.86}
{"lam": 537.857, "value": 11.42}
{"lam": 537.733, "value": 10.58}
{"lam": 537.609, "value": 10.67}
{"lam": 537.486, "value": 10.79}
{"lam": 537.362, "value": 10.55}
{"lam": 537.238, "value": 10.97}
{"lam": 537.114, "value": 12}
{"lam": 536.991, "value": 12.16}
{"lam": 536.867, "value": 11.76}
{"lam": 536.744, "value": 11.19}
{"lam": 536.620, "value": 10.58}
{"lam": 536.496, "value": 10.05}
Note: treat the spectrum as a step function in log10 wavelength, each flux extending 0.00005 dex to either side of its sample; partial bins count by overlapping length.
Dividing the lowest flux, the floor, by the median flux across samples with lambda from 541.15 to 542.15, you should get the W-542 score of 0.978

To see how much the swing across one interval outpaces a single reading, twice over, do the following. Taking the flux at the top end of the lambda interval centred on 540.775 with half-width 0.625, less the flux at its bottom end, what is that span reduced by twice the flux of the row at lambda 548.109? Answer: -21.7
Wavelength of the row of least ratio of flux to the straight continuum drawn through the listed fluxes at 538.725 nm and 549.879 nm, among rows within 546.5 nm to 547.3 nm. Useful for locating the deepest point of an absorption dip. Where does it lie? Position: 546.722 nm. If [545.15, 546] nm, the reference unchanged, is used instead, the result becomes 545.968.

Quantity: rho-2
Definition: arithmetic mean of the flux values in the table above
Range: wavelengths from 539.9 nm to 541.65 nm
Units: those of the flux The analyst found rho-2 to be 10.5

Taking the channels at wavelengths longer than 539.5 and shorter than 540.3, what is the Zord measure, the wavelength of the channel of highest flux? 539.967 nm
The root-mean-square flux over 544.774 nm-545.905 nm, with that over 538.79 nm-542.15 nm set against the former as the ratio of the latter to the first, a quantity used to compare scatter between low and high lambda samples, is 0.89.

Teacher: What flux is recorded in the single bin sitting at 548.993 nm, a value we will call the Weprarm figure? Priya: 11.02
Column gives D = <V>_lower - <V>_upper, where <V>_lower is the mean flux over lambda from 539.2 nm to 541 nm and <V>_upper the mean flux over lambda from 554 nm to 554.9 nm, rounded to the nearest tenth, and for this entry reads 0.2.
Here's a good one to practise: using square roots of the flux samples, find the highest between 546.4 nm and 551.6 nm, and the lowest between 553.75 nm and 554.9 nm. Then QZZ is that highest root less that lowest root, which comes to 0.22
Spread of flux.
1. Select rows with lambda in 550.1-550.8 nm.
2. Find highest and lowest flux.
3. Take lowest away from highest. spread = 1.52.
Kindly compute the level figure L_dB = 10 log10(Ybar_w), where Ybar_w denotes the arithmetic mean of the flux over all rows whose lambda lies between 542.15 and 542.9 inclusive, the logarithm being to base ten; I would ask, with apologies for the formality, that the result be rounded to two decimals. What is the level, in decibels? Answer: 10.53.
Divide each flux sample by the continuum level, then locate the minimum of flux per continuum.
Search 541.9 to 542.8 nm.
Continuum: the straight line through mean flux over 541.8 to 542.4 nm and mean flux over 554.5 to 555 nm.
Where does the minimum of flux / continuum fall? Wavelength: 541.960 nm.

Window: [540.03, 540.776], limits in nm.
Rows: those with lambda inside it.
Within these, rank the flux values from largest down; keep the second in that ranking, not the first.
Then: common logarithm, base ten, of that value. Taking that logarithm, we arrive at 1.04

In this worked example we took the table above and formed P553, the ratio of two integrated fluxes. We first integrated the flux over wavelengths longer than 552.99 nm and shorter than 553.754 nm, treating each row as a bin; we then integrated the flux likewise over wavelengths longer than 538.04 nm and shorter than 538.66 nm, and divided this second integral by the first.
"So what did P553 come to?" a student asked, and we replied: 0.86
